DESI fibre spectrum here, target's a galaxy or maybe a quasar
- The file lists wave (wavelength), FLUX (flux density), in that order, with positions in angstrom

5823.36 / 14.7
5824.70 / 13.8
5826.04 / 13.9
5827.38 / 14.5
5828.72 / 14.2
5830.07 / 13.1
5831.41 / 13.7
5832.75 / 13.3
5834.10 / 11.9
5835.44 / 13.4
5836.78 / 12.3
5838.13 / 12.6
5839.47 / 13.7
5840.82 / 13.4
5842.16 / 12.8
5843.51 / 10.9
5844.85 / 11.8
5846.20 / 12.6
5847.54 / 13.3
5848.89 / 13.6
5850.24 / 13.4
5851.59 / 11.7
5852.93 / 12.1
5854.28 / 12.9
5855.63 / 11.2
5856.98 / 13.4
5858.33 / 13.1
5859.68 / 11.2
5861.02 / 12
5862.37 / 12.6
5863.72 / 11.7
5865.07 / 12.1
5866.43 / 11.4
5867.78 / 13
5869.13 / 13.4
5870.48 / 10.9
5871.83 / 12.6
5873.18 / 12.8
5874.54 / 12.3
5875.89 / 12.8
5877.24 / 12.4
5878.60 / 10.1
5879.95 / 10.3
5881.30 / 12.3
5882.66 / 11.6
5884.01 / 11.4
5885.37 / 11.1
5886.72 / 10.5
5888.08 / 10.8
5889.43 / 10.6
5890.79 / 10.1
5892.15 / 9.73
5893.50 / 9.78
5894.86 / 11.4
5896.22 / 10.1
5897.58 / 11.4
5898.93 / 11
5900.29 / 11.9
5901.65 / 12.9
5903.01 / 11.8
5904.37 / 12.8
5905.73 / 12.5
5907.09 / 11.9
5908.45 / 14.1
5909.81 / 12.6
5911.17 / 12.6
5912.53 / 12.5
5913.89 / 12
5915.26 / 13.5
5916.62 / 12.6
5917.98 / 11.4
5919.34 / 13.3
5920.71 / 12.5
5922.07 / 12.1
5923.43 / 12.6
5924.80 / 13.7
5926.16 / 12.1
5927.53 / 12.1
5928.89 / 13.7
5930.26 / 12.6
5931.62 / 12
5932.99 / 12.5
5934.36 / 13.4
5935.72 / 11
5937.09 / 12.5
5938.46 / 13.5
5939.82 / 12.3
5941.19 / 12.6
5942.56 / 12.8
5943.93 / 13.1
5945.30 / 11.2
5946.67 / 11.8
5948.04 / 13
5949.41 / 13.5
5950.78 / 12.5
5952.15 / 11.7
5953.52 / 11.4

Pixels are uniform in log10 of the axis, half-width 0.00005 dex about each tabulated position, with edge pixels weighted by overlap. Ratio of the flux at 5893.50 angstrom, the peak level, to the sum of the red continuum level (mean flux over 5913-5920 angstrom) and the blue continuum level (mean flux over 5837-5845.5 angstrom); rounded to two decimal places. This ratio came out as 0.39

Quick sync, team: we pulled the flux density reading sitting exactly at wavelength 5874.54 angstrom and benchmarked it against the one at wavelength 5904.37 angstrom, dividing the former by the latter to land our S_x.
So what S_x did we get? 0.96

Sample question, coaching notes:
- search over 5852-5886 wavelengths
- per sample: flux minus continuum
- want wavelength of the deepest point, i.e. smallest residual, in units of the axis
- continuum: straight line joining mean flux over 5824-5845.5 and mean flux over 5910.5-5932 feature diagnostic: 5878.60 angstrom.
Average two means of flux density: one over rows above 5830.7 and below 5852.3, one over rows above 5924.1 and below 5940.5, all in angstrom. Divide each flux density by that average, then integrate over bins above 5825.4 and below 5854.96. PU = 30.2 angstrom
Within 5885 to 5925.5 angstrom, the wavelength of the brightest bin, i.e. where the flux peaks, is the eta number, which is 5908.45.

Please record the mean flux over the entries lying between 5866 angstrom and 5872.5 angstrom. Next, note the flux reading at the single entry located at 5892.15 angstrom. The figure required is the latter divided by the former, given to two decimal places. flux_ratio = 0.79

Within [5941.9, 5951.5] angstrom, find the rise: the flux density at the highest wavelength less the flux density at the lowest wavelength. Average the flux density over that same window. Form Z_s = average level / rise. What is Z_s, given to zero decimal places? -42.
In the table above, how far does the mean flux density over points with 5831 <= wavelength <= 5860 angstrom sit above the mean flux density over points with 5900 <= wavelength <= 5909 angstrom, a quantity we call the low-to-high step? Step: 0.1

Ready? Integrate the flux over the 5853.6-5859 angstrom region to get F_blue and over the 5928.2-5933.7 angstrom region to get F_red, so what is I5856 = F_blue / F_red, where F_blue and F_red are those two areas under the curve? 0.98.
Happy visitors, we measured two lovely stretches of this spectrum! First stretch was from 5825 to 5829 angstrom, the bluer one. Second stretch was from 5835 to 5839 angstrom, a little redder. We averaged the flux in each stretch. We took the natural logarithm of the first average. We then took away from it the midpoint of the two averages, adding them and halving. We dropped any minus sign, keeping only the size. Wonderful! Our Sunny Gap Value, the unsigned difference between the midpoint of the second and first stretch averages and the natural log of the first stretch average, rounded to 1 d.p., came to 10.8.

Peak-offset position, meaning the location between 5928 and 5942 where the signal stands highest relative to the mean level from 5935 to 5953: 5928.89 angstrom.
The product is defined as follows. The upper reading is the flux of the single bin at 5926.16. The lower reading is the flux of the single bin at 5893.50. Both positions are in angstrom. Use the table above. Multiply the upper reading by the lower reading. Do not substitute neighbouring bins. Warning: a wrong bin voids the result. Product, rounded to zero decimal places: 118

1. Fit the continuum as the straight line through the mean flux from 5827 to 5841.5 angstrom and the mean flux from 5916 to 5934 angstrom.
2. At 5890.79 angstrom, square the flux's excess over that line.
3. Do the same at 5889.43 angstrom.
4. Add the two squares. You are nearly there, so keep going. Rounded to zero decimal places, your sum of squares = 12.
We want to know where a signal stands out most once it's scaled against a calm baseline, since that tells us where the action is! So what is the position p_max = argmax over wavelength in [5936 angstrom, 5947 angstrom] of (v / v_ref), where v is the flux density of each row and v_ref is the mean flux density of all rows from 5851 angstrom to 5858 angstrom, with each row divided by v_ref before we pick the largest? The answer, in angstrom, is 5938.46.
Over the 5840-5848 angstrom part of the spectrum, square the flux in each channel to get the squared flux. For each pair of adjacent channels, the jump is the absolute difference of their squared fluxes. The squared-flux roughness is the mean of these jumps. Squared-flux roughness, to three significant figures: 23.8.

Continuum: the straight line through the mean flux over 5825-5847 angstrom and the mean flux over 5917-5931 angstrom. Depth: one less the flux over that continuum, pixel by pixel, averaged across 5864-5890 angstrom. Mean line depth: 0.09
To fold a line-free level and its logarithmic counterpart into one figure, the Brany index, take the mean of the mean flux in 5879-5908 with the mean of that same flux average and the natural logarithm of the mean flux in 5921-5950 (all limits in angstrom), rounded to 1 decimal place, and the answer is 9.1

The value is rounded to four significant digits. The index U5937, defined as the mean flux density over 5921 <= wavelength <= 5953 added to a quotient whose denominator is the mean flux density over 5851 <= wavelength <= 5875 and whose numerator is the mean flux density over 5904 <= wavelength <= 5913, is 13.57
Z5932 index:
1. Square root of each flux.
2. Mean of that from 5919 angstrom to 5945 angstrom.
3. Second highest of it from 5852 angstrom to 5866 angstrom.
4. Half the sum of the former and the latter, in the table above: 3.59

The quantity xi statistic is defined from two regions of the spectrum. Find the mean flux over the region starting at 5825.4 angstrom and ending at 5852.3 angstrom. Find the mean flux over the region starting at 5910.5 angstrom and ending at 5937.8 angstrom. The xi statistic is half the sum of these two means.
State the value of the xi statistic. 12.8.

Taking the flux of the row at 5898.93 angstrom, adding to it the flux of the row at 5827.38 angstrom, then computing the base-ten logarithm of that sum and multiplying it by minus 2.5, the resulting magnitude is -3.52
